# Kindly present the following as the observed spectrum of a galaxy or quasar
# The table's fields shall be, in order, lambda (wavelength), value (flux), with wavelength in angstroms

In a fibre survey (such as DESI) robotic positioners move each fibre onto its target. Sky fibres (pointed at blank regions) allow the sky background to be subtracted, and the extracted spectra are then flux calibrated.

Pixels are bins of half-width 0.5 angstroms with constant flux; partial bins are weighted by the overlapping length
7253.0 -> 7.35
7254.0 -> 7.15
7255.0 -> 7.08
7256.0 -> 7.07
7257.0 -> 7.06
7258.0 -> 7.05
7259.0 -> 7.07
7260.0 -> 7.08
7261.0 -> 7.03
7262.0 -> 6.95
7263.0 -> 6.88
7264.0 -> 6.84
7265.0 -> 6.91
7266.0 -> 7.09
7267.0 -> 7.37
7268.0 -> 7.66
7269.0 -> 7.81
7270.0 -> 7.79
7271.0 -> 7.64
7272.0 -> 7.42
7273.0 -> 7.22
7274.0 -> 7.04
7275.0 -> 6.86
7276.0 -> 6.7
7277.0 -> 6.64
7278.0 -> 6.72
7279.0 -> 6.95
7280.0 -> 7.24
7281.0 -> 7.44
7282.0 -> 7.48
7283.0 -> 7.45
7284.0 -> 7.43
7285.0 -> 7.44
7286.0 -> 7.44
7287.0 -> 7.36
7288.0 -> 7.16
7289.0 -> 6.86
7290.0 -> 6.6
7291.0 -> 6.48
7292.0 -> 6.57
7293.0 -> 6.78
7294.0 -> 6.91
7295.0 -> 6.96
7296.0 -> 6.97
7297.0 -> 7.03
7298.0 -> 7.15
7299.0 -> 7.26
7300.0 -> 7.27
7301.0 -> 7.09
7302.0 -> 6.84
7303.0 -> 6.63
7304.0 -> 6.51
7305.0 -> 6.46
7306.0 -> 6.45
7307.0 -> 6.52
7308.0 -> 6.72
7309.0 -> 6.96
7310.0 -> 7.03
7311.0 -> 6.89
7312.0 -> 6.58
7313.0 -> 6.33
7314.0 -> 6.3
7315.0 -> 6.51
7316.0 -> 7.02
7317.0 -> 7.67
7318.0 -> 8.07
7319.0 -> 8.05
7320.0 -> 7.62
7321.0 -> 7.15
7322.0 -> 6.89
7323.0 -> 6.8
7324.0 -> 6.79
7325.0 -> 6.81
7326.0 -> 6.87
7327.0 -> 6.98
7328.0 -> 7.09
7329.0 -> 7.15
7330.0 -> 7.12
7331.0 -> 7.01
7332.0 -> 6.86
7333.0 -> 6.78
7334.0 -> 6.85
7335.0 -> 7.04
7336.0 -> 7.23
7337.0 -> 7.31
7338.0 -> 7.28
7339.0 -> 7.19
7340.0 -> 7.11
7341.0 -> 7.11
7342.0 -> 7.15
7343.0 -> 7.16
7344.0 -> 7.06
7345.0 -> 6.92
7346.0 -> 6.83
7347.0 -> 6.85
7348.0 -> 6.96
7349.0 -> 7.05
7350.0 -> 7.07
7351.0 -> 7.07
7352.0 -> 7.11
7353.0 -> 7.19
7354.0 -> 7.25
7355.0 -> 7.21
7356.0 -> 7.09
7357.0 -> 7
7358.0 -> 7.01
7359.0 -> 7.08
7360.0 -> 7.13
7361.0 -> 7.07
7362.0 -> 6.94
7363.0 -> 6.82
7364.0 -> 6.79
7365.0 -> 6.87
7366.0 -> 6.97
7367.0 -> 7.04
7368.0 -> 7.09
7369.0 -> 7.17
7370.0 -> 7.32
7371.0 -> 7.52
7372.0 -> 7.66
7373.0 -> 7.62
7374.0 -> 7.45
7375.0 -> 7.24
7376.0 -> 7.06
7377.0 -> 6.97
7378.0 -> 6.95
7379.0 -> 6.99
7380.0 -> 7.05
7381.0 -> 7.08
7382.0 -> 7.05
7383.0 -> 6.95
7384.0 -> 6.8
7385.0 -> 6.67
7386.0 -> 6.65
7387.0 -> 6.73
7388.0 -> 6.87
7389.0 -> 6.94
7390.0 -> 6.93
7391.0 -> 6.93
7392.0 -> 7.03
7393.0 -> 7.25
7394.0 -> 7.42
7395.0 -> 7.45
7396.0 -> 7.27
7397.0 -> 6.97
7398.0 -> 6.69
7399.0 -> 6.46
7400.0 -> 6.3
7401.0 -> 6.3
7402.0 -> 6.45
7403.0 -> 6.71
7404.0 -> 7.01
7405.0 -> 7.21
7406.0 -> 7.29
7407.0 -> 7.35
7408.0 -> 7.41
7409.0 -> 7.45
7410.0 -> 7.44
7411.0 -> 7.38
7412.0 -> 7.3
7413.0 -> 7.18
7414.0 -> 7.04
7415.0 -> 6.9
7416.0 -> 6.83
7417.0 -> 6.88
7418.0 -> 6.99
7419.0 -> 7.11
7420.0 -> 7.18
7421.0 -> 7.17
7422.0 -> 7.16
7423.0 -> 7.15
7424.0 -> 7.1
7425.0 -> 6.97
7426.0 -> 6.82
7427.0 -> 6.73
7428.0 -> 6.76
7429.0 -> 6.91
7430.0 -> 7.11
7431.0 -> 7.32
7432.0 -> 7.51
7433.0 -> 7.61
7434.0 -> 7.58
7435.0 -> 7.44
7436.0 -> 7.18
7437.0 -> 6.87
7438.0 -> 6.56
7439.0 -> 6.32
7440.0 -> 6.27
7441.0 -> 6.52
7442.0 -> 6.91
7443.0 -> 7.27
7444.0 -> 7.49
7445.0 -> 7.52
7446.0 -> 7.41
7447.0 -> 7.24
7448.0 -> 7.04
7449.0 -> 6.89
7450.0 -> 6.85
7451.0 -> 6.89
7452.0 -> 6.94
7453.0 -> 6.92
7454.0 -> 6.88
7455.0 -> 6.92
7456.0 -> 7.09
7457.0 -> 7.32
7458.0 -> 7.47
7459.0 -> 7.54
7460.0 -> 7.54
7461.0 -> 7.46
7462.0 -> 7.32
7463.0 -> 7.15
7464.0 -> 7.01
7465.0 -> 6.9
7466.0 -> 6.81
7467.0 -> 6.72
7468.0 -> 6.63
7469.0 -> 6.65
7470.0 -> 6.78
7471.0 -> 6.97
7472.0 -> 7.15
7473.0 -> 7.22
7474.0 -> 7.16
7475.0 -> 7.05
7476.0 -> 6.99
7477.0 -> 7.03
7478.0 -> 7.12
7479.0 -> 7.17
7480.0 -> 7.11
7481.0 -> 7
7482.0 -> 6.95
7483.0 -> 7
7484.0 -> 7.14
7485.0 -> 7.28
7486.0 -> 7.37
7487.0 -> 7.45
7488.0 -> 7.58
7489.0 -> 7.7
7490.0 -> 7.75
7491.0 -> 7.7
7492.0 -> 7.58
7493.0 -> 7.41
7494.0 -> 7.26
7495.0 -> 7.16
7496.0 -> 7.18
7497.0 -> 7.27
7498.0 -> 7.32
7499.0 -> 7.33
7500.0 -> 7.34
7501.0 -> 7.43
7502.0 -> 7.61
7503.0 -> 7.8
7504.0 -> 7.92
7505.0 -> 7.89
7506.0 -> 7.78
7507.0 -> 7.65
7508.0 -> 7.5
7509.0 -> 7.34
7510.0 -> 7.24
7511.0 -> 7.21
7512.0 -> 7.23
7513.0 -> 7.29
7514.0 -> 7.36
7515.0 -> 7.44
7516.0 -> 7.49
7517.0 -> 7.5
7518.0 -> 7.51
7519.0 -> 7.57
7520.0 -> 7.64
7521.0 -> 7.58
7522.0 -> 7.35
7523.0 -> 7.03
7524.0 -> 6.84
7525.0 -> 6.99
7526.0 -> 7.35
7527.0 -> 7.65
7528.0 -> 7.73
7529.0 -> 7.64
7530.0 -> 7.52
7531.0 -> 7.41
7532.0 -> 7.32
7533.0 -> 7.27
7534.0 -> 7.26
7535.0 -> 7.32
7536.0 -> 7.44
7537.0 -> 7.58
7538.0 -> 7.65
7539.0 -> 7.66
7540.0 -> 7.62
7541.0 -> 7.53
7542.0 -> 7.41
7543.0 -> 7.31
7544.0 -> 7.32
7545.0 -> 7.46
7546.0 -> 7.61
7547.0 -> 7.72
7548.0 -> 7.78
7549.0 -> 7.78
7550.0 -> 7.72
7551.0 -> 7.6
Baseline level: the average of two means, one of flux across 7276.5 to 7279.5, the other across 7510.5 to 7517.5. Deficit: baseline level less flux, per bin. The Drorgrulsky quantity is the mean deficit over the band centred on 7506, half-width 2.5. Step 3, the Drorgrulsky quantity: -0.7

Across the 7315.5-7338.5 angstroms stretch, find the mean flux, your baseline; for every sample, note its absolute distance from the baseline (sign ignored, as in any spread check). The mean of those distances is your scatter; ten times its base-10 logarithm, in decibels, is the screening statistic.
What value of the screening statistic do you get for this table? -5.6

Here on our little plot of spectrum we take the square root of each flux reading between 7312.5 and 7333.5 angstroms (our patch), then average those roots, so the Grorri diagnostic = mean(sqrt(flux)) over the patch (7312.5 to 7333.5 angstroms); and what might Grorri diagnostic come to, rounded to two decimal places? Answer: 2.65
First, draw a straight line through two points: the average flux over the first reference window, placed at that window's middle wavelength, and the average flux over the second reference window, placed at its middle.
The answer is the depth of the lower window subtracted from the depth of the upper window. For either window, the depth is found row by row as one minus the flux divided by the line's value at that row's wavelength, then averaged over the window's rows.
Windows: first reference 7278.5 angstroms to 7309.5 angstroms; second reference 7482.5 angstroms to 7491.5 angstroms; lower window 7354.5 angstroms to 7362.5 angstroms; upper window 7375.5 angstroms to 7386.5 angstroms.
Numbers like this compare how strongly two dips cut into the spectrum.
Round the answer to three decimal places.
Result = 0.026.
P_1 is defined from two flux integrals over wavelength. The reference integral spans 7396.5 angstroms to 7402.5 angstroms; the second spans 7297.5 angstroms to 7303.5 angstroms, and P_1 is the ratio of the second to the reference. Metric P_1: 1.078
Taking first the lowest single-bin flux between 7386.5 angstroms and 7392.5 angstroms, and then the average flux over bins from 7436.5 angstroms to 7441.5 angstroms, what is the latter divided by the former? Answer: 0.97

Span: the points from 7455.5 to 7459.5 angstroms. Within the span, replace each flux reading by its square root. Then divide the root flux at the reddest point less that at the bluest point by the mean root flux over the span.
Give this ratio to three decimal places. 0.031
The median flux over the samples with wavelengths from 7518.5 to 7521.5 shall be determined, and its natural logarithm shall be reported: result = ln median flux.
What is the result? 2.03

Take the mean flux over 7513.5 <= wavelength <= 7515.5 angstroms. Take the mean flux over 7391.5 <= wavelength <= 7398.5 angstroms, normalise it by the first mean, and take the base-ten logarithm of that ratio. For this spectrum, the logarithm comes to -0.015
